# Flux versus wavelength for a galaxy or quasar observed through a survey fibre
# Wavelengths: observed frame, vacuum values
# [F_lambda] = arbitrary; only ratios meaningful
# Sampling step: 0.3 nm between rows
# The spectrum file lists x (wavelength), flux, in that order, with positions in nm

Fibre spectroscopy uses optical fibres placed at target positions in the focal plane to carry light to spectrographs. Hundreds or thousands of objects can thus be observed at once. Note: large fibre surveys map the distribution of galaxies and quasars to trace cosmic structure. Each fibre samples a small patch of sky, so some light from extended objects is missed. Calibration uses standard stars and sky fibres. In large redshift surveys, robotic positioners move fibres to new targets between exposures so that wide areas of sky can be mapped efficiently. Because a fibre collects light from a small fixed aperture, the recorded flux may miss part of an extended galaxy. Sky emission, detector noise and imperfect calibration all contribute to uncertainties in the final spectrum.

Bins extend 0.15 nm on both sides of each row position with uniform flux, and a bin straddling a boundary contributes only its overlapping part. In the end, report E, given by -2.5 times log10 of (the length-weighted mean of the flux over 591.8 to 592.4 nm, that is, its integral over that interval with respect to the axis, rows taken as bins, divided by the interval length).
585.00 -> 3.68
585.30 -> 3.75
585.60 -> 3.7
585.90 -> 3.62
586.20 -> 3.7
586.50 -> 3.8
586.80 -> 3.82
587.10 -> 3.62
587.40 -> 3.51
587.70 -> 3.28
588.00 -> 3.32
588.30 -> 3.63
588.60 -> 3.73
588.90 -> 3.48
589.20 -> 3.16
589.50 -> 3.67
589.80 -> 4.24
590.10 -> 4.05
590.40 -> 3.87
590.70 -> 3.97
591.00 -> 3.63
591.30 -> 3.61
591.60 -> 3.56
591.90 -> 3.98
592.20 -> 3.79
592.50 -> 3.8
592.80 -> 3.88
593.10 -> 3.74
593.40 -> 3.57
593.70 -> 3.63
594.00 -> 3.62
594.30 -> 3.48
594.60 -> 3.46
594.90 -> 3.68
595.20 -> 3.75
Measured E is -1.47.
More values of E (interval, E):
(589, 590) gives -1.42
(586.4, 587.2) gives -1.44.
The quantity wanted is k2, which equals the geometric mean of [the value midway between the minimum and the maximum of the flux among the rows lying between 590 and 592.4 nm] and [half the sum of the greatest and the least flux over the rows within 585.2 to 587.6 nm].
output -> 3.73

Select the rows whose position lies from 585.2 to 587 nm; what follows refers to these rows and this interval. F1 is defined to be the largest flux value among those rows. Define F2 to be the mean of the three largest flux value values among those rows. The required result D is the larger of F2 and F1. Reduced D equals 3.82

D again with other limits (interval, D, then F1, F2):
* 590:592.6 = 4.05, 4.05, 4.00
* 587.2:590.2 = 4.24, 4.24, 4.01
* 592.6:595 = 3.88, 3.88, 3.77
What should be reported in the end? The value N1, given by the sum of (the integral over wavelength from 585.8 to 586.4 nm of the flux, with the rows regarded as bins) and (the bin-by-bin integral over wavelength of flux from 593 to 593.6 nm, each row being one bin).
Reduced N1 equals 4.39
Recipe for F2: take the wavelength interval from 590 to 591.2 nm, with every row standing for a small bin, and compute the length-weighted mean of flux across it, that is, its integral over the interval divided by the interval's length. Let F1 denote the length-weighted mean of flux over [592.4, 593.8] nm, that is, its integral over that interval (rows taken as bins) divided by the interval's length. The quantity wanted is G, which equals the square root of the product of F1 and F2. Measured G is 3.79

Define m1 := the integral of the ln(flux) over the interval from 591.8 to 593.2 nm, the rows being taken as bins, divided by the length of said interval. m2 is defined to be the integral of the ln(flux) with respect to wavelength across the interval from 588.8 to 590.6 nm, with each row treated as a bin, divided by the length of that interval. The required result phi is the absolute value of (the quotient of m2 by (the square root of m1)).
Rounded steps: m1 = 1.34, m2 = 1.32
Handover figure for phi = 1.14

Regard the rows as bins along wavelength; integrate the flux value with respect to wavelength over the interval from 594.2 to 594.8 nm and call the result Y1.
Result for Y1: 2.09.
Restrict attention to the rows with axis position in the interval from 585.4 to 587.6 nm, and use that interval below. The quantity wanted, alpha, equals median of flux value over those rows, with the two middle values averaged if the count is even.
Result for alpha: 3.70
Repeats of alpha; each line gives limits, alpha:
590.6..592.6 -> 3.79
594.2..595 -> 3.48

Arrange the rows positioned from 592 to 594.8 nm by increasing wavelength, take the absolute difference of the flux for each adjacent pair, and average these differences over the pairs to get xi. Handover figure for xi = 0.08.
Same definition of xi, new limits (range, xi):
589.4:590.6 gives 0.31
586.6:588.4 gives 0.18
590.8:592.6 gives 0.14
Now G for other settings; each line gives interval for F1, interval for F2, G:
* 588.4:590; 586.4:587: 3.73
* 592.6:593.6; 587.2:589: 3.61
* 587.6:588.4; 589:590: 3.55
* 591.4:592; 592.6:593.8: 3.73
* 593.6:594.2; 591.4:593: 3.70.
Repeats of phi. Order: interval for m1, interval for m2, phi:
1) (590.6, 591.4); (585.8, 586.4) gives 1.13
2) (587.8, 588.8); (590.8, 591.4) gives 1.15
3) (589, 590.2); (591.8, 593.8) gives 1.16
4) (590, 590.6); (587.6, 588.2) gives 1.03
